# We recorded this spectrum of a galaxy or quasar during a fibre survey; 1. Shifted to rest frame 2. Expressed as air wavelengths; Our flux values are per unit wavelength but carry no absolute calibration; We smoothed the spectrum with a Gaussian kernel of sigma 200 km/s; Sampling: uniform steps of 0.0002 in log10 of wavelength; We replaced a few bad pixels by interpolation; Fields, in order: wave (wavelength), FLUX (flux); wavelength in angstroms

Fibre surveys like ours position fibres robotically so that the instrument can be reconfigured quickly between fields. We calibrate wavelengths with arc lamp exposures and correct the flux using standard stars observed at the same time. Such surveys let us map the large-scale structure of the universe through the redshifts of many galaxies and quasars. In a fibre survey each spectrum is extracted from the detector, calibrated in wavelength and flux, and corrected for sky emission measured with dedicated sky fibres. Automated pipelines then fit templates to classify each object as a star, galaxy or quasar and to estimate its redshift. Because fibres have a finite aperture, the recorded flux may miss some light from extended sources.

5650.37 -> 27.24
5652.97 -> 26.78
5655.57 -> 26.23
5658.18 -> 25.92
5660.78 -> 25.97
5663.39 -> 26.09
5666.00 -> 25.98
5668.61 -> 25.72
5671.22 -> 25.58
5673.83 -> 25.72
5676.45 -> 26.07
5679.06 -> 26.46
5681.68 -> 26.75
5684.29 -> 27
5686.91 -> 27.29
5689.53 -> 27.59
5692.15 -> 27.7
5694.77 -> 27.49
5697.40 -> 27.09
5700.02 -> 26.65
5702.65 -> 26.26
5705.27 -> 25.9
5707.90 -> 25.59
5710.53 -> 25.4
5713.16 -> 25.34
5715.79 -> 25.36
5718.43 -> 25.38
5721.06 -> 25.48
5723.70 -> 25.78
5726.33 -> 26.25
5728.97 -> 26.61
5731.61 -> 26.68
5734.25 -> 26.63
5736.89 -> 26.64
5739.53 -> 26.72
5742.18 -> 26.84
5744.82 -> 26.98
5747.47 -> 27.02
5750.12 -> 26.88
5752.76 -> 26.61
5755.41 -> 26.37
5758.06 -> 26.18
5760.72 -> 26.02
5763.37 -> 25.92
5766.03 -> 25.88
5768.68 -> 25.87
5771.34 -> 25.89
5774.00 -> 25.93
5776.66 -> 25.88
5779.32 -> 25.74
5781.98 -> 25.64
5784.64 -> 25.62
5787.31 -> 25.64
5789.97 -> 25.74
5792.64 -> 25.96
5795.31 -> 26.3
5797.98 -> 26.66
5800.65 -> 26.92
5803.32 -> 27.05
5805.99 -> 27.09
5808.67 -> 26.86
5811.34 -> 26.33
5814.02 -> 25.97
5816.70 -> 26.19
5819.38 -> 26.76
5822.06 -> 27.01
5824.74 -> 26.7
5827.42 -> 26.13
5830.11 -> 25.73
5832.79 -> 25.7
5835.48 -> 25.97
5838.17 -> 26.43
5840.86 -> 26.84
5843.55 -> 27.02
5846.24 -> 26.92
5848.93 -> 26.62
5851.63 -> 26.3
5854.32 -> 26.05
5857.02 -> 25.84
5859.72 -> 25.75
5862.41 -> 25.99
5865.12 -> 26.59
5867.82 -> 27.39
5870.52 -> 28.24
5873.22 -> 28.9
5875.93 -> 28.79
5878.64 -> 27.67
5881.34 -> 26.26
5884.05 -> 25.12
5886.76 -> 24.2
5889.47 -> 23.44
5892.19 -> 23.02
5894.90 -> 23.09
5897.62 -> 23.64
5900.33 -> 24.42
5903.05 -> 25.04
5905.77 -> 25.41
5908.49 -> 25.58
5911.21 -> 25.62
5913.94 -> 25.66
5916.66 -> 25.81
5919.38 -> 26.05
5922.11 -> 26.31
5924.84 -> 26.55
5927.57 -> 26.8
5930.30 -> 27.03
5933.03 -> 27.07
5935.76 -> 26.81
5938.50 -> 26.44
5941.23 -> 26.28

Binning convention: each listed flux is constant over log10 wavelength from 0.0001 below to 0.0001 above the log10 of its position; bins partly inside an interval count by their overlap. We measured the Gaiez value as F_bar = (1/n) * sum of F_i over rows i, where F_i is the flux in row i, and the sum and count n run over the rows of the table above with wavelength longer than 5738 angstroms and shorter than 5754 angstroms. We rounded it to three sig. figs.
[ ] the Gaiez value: 26.8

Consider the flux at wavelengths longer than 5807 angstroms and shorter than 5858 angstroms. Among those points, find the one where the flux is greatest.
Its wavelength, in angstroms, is 5843.55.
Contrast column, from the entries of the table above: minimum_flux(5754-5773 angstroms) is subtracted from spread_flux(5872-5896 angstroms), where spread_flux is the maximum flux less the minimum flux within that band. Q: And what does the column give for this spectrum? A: -20.0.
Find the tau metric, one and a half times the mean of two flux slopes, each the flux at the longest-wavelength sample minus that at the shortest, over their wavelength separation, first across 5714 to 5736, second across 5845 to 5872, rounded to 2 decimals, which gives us 0.09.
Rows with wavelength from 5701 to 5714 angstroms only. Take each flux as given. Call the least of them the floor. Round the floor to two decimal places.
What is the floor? 25.34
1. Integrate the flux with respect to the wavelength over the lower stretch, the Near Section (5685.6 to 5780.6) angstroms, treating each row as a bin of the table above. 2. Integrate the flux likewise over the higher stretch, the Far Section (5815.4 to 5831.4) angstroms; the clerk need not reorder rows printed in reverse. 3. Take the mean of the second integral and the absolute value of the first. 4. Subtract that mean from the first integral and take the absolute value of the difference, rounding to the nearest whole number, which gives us 1039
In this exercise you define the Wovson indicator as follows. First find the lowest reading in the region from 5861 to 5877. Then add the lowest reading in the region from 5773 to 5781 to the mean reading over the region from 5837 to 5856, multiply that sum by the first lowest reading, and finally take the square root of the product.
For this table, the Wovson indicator 36.88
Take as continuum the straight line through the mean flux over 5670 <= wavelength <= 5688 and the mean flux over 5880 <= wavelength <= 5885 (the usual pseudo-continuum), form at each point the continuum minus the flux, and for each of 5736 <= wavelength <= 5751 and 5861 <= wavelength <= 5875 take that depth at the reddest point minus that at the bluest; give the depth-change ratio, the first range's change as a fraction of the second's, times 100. 10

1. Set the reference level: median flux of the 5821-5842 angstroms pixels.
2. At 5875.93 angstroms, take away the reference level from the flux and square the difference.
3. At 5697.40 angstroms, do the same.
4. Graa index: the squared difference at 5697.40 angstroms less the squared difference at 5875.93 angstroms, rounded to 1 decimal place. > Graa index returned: -5.6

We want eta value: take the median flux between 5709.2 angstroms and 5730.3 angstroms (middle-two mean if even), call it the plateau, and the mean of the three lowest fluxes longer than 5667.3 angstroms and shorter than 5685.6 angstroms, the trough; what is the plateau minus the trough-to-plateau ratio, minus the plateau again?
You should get -1.01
